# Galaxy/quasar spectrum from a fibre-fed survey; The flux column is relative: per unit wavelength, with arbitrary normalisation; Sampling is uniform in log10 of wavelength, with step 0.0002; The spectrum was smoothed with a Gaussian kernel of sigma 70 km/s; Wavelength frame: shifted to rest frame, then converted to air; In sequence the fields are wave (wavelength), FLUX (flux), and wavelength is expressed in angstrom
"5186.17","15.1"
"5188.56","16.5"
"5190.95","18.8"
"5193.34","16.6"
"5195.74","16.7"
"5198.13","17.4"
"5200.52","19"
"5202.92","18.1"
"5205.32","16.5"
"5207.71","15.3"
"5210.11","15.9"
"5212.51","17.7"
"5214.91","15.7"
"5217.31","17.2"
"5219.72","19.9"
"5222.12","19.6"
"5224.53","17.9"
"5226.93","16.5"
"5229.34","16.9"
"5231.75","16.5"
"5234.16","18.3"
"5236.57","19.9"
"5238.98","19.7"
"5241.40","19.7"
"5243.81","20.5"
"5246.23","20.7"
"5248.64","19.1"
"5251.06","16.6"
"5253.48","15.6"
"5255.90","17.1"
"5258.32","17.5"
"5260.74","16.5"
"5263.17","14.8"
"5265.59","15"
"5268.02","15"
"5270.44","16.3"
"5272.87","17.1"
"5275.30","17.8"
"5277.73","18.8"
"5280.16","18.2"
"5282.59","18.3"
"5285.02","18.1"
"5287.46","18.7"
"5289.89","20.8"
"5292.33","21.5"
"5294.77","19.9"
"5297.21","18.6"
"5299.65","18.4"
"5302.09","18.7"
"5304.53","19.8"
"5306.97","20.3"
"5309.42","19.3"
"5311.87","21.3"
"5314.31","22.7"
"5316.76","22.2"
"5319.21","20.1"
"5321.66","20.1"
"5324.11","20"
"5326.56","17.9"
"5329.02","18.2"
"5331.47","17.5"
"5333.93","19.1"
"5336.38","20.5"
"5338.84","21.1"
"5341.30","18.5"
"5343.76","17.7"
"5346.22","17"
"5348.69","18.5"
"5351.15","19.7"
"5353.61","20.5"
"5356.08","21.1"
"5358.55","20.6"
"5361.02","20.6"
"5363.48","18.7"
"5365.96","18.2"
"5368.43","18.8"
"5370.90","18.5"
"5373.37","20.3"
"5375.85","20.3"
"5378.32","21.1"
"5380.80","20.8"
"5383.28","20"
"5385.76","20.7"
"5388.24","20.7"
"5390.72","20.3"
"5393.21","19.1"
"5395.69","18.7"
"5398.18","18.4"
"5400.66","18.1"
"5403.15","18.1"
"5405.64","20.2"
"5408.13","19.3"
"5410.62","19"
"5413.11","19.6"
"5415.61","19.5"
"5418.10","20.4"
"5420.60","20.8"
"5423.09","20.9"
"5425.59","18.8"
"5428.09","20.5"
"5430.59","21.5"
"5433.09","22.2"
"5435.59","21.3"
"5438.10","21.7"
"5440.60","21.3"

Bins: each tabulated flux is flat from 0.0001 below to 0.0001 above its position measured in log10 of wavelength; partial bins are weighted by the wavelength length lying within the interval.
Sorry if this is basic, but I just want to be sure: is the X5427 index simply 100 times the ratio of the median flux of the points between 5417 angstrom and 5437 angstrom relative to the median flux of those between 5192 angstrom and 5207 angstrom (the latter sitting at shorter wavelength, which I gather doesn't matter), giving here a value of 122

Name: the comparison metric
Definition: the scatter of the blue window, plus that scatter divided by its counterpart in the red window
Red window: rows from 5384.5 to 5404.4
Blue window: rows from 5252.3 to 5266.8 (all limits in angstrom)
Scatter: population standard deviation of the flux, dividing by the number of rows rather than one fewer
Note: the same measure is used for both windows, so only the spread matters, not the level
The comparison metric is 2.0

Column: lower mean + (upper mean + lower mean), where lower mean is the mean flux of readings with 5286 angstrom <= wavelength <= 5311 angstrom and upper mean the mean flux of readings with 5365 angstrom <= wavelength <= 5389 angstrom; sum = 59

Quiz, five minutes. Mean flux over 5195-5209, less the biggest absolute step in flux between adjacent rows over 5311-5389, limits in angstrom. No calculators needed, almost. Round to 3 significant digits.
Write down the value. 14.6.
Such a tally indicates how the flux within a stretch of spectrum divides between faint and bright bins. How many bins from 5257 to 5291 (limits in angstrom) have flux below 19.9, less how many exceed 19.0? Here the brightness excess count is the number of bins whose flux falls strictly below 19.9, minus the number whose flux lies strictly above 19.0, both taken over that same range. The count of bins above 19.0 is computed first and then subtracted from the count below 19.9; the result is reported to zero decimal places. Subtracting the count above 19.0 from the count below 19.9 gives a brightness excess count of 12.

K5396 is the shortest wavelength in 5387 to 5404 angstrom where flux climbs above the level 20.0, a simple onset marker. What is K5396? 5388.24 angstrom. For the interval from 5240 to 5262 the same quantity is 5243.81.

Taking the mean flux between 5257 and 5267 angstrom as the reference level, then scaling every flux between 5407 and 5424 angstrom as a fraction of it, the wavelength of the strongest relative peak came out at 5423.09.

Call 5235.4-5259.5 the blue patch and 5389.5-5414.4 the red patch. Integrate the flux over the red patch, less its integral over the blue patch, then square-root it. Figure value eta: 5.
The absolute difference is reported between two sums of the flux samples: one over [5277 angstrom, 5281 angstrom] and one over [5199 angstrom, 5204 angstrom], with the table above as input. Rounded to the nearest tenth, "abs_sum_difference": 0.1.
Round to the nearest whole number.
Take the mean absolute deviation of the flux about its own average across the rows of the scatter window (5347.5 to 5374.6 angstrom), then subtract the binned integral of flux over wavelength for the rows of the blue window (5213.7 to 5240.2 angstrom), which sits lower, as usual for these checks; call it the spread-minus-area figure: -476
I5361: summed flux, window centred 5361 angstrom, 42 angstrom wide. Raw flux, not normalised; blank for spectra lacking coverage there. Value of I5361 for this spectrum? 331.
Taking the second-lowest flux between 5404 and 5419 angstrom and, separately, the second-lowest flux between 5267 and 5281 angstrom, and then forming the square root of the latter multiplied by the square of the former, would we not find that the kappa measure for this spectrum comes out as 77.9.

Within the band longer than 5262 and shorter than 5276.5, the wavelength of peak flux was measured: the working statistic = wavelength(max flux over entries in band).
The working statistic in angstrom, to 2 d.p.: 5275.30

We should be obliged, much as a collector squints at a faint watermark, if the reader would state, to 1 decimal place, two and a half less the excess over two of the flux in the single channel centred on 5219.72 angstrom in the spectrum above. -15.4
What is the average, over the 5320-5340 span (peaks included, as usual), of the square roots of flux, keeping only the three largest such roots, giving 4.53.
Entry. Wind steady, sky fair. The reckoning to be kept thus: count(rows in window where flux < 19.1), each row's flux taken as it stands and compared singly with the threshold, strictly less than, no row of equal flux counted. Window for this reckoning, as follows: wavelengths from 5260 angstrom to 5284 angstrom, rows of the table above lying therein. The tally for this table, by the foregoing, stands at 10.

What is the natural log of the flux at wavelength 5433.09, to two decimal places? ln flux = 3.10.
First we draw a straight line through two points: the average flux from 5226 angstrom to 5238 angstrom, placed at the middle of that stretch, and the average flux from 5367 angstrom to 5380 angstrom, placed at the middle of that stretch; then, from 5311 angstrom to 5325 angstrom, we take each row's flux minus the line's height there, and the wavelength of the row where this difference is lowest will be 5324.11 angstrom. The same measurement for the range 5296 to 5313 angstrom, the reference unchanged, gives 5299.65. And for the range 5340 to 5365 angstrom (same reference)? 5346.22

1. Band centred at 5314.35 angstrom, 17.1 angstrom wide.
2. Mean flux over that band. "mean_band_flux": 20.9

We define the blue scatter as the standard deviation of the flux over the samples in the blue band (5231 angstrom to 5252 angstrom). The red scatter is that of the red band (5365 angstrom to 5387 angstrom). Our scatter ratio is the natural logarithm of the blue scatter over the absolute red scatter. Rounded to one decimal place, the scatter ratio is 0.4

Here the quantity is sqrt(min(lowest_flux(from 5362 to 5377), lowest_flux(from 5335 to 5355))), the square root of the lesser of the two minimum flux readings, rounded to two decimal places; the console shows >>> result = 4.12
